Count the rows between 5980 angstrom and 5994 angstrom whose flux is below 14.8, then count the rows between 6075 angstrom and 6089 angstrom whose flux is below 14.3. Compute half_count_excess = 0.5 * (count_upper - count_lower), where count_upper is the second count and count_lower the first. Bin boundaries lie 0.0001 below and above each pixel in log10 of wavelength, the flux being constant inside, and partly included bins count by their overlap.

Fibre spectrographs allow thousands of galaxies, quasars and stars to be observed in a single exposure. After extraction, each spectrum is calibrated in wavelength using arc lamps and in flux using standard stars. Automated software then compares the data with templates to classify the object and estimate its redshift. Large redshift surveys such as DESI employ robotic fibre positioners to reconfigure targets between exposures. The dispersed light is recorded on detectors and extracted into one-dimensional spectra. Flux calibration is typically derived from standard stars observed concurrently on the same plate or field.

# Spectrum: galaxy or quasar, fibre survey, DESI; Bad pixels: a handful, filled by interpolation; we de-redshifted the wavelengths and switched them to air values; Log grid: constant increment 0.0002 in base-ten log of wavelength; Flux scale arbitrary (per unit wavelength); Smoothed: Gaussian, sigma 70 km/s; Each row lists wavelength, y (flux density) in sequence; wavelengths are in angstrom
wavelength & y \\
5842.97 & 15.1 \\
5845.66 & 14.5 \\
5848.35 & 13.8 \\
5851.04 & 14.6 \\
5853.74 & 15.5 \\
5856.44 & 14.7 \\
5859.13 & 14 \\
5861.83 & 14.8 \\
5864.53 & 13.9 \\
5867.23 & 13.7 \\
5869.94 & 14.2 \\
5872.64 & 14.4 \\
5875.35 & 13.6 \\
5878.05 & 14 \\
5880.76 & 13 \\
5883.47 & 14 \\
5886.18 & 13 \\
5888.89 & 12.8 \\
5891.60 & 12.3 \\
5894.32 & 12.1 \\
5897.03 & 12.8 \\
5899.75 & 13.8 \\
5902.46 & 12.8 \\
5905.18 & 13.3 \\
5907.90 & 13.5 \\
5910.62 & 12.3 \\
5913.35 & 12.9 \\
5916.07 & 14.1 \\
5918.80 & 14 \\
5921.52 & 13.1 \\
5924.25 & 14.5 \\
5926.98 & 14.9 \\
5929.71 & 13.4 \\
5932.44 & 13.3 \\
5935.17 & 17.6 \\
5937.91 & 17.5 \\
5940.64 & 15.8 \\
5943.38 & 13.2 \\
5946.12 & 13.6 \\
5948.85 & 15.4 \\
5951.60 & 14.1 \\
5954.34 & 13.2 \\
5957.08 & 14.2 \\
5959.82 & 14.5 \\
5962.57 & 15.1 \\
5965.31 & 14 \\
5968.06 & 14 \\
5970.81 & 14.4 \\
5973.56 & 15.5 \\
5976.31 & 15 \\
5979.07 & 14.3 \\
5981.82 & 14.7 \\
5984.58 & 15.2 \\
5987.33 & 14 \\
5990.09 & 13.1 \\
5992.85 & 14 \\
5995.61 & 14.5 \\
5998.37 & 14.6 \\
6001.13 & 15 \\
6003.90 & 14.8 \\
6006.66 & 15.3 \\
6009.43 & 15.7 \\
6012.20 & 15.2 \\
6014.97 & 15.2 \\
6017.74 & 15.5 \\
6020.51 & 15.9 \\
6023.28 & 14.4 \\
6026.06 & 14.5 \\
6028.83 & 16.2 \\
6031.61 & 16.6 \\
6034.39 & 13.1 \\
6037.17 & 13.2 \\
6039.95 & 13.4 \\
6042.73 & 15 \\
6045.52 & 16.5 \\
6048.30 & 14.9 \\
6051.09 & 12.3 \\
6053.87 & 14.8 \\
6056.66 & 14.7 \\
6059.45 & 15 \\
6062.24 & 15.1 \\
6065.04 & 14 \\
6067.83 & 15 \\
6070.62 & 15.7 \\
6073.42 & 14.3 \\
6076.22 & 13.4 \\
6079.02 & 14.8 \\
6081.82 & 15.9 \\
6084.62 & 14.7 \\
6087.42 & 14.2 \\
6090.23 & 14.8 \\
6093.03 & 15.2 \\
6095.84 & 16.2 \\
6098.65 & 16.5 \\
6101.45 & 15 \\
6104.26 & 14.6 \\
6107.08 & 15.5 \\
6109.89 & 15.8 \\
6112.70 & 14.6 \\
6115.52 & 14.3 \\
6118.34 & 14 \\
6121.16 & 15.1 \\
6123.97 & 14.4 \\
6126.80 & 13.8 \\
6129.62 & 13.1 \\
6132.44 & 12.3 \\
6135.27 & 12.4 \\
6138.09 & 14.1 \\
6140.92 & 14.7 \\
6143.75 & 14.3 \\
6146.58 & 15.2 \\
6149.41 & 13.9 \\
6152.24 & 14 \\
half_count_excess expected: -1.00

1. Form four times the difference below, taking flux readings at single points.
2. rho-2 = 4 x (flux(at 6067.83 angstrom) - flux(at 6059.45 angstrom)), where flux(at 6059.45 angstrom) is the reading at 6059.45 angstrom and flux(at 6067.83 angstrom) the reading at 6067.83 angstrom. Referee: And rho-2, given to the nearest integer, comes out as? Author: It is 0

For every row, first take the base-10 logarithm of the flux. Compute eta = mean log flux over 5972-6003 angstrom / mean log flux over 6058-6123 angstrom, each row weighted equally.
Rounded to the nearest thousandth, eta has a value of 0.990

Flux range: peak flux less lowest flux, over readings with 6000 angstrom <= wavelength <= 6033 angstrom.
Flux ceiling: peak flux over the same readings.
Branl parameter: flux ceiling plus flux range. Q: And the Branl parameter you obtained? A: 18.8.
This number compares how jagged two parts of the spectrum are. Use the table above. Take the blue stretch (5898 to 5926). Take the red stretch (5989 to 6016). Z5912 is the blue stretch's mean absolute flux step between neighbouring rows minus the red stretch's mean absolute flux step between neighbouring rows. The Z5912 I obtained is 0.4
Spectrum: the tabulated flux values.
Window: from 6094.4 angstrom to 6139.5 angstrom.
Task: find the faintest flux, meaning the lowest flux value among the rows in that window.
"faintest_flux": 12.3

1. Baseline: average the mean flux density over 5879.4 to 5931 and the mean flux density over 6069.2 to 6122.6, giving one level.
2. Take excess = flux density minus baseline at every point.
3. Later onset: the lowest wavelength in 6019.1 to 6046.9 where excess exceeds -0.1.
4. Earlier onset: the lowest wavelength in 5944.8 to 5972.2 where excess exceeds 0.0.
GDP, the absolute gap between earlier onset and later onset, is 71.7 angstrom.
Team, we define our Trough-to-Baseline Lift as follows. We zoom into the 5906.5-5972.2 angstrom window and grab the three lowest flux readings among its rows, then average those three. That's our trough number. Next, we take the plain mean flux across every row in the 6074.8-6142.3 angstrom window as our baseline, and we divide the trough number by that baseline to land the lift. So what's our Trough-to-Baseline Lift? 0.88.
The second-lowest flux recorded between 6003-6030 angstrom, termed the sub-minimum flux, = 14.5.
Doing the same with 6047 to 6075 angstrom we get 14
